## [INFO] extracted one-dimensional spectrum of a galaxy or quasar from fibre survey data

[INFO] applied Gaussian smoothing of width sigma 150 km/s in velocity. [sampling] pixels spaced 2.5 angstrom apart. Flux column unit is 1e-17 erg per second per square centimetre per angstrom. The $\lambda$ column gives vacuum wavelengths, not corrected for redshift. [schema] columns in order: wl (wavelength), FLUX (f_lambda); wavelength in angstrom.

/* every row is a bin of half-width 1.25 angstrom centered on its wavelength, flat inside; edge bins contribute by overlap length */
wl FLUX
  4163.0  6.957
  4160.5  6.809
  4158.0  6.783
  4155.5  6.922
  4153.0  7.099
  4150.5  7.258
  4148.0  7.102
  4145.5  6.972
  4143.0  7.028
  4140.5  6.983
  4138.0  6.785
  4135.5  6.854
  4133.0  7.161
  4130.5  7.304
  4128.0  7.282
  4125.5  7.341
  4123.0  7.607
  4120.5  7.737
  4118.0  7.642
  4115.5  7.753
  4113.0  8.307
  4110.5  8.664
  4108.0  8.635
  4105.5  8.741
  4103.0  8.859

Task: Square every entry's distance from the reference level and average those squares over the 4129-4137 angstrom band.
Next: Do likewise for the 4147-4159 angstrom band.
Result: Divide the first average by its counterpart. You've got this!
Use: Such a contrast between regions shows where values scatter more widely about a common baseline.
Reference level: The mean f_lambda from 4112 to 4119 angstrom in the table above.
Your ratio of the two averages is 0.9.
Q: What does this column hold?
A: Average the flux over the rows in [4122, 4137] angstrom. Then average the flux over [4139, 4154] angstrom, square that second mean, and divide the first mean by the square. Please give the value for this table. 0.145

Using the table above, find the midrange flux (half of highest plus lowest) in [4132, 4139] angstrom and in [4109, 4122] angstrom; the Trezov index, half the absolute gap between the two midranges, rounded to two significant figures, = 0.59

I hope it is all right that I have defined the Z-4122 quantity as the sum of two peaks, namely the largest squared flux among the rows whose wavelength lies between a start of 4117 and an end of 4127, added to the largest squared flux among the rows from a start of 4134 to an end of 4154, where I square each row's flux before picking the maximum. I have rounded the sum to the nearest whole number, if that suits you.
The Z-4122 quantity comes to 113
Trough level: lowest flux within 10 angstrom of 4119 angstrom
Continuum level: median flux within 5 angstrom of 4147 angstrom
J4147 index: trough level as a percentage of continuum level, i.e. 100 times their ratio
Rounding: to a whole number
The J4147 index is 103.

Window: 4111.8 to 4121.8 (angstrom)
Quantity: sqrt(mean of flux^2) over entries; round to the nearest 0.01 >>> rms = 7.86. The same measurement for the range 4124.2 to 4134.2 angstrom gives 7.27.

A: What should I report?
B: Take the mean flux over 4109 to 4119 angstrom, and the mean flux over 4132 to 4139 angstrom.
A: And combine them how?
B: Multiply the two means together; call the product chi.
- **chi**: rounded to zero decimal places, 56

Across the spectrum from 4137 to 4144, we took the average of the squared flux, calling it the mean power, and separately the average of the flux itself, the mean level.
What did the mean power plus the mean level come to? 55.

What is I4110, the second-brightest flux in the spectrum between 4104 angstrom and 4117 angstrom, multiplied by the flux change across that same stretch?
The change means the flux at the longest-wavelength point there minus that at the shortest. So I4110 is -9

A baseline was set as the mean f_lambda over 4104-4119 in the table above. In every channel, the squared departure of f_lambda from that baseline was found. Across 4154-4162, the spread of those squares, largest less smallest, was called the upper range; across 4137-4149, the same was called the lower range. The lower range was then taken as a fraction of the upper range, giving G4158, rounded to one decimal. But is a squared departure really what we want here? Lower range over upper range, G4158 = 2.1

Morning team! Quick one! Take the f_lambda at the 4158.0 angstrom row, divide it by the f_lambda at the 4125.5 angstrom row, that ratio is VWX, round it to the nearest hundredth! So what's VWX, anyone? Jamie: 0.92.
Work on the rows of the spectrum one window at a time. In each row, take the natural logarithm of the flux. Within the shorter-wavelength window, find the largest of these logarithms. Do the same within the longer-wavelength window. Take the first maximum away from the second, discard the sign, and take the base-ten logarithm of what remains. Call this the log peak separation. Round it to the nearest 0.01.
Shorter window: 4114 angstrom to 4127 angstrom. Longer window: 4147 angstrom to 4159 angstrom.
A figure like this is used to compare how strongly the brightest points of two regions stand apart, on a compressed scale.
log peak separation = -1.18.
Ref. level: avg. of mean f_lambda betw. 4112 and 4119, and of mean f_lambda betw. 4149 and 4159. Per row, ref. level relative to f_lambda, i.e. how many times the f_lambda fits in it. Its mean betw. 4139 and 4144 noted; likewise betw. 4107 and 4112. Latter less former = -0.20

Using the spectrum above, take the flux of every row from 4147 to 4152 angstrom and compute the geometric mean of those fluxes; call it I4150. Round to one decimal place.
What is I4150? 7.2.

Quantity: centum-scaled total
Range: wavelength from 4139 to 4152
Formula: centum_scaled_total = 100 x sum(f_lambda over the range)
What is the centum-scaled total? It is 3534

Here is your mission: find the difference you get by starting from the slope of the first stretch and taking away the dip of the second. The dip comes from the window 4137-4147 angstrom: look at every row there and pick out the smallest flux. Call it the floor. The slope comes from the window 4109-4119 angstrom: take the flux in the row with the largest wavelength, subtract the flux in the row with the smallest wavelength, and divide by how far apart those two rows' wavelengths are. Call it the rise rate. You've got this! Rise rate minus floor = -6.92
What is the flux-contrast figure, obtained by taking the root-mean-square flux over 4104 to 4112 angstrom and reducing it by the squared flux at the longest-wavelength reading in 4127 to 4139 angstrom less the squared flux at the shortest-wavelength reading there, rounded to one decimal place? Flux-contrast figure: 15.7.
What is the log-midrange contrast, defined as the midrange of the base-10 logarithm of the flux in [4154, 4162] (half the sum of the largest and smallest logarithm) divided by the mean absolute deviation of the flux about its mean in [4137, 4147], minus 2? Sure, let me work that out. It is 9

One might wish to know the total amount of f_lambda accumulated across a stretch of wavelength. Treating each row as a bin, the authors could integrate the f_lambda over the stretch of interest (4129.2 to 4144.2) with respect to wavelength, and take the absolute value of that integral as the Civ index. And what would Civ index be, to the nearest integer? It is 105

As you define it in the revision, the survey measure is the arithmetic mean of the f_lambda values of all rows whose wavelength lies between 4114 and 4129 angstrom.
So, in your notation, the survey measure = 7.6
